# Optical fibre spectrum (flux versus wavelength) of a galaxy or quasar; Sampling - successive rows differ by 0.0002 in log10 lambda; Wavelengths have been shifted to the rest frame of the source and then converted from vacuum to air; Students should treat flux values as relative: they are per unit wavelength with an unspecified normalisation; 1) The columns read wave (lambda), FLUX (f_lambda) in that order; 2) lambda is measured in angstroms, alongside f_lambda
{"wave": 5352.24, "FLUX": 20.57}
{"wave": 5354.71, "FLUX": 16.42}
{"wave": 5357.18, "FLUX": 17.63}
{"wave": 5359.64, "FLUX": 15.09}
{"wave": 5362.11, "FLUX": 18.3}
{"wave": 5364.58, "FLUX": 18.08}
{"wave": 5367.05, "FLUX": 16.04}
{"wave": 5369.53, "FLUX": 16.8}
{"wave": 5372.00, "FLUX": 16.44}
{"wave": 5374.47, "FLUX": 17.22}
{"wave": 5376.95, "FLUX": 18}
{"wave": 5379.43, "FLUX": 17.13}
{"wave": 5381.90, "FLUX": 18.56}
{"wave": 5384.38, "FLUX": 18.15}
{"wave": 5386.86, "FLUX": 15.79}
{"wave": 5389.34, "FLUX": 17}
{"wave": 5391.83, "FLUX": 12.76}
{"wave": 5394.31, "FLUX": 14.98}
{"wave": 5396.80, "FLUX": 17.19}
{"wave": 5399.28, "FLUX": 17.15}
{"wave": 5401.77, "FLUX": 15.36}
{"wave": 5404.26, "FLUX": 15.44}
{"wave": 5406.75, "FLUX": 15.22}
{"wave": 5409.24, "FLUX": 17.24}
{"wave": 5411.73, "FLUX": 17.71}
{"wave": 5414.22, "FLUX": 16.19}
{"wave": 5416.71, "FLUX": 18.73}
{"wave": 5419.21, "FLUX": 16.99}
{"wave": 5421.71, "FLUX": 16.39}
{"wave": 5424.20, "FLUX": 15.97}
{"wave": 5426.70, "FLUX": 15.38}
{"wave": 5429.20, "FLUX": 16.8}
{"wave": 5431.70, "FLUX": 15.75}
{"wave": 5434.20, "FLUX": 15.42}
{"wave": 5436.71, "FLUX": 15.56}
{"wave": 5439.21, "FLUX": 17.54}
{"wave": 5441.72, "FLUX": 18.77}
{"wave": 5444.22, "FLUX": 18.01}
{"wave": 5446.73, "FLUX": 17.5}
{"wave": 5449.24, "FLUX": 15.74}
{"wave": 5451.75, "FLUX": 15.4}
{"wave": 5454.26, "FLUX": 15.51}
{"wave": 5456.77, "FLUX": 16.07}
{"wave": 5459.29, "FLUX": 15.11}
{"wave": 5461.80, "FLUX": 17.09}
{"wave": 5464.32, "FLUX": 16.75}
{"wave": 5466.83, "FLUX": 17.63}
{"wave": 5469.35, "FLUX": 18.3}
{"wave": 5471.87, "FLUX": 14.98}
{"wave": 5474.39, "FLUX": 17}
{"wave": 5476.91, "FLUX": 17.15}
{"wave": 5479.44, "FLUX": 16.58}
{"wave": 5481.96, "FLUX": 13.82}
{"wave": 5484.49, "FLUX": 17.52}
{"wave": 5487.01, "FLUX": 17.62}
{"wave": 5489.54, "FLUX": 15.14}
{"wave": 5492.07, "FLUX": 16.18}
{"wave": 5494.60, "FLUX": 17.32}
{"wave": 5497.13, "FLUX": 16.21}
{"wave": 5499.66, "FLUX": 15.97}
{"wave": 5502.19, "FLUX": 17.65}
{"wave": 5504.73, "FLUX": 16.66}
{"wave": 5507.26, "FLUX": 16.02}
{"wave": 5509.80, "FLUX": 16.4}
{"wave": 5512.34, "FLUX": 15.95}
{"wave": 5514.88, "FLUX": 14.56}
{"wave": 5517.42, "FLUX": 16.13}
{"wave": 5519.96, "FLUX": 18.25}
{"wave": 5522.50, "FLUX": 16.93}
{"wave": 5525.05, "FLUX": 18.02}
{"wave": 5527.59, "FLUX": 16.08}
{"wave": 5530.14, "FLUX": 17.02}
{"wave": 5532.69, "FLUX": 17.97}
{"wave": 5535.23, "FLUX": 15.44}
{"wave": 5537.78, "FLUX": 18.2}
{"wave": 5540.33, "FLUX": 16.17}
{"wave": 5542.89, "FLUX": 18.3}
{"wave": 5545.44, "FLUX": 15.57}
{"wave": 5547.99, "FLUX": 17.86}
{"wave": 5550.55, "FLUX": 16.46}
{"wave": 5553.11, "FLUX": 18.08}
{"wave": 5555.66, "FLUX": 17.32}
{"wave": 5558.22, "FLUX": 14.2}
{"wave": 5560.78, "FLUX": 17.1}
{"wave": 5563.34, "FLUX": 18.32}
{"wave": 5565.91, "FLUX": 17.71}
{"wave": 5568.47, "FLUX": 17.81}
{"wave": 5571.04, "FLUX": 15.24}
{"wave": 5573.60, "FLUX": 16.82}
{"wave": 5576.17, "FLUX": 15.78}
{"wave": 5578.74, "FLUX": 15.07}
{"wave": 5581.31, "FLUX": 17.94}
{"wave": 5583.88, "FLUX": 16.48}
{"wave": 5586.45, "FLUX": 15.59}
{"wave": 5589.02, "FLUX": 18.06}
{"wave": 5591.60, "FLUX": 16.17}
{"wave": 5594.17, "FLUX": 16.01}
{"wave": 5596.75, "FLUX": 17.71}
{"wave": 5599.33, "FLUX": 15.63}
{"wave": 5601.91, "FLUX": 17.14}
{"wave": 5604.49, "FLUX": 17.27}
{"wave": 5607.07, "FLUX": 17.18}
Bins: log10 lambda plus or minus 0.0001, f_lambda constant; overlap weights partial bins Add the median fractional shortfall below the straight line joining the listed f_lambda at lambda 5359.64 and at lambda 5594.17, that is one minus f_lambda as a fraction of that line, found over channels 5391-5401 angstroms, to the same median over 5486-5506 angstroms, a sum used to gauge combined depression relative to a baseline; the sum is -0.10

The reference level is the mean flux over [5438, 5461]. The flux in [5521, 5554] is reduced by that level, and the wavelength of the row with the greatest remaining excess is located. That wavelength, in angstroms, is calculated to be 5542.89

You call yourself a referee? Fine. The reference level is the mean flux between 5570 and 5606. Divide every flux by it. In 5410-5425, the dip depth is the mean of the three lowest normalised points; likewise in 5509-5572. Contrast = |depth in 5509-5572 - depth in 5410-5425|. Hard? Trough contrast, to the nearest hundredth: 0.09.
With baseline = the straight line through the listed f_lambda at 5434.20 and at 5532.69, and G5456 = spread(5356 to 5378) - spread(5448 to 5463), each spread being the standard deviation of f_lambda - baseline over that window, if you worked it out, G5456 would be 0.41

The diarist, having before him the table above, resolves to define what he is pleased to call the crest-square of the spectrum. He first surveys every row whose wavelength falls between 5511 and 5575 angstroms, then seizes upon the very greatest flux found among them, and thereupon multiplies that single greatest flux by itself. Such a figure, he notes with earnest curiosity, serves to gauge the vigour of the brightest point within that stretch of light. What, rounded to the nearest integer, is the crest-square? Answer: 336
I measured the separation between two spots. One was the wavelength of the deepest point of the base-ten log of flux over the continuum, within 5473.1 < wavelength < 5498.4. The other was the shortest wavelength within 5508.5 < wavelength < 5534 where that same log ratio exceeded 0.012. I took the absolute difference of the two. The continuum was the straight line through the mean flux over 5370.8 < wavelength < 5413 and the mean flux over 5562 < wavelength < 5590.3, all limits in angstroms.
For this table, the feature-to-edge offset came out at 38.0 angstroms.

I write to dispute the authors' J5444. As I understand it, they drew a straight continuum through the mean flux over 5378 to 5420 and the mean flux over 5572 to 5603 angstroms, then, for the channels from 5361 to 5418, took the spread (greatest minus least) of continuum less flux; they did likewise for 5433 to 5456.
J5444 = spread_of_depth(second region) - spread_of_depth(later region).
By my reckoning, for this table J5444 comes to 2.6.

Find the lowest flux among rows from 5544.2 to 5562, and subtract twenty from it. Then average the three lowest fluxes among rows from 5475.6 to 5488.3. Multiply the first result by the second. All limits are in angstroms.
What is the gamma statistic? -92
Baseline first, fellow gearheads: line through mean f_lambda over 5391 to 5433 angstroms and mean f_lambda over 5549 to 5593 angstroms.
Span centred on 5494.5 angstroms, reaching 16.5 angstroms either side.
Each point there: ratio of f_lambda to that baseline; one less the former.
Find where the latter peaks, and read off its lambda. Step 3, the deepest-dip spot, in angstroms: 5481.96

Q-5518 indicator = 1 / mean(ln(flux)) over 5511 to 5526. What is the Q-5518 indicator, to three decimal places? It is 0.356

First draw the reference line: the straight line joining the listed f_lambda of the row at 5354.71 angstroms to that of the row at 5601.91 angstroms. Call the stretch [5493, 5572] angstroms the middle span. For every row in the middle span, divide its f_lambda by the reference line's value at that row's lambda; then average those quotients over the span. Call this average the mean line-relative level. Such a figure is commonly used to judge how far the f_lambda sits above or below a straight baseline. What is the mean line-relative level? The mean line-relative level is 0.992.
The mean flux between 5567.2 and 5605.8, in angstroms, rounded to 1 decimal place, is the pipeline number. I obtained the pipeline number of 16.6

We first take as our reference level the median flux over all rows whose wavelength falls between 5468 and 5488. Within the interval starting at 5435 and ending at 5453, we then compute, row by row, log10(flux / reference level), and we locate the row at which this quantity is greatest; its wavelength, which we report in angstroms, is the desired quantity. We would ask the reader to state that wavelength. 5441.72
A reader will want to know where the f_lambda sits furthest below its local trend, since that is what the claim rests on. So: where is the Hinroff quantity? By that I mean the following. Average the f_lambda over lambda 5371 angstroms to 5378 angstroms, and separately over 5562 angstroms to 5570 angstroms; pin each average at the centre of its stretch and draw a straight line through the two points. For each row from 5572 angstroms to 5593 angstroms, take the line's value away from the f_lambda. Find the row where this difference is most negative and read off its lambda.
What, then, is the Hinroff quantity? 5578.74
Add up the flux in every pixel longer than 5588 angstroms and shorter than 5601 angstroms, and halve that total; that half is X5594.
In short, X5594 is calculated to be 41.8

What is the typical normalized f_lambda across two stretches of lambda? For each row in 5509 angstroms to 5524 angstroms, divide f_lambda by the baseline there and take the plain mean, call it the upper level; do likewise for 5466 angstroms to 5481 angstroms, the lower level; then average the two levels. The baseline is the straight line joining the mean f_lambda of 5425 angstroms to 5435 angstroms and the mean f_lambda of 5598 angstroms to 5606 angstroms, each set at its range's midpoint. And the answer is 1.03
